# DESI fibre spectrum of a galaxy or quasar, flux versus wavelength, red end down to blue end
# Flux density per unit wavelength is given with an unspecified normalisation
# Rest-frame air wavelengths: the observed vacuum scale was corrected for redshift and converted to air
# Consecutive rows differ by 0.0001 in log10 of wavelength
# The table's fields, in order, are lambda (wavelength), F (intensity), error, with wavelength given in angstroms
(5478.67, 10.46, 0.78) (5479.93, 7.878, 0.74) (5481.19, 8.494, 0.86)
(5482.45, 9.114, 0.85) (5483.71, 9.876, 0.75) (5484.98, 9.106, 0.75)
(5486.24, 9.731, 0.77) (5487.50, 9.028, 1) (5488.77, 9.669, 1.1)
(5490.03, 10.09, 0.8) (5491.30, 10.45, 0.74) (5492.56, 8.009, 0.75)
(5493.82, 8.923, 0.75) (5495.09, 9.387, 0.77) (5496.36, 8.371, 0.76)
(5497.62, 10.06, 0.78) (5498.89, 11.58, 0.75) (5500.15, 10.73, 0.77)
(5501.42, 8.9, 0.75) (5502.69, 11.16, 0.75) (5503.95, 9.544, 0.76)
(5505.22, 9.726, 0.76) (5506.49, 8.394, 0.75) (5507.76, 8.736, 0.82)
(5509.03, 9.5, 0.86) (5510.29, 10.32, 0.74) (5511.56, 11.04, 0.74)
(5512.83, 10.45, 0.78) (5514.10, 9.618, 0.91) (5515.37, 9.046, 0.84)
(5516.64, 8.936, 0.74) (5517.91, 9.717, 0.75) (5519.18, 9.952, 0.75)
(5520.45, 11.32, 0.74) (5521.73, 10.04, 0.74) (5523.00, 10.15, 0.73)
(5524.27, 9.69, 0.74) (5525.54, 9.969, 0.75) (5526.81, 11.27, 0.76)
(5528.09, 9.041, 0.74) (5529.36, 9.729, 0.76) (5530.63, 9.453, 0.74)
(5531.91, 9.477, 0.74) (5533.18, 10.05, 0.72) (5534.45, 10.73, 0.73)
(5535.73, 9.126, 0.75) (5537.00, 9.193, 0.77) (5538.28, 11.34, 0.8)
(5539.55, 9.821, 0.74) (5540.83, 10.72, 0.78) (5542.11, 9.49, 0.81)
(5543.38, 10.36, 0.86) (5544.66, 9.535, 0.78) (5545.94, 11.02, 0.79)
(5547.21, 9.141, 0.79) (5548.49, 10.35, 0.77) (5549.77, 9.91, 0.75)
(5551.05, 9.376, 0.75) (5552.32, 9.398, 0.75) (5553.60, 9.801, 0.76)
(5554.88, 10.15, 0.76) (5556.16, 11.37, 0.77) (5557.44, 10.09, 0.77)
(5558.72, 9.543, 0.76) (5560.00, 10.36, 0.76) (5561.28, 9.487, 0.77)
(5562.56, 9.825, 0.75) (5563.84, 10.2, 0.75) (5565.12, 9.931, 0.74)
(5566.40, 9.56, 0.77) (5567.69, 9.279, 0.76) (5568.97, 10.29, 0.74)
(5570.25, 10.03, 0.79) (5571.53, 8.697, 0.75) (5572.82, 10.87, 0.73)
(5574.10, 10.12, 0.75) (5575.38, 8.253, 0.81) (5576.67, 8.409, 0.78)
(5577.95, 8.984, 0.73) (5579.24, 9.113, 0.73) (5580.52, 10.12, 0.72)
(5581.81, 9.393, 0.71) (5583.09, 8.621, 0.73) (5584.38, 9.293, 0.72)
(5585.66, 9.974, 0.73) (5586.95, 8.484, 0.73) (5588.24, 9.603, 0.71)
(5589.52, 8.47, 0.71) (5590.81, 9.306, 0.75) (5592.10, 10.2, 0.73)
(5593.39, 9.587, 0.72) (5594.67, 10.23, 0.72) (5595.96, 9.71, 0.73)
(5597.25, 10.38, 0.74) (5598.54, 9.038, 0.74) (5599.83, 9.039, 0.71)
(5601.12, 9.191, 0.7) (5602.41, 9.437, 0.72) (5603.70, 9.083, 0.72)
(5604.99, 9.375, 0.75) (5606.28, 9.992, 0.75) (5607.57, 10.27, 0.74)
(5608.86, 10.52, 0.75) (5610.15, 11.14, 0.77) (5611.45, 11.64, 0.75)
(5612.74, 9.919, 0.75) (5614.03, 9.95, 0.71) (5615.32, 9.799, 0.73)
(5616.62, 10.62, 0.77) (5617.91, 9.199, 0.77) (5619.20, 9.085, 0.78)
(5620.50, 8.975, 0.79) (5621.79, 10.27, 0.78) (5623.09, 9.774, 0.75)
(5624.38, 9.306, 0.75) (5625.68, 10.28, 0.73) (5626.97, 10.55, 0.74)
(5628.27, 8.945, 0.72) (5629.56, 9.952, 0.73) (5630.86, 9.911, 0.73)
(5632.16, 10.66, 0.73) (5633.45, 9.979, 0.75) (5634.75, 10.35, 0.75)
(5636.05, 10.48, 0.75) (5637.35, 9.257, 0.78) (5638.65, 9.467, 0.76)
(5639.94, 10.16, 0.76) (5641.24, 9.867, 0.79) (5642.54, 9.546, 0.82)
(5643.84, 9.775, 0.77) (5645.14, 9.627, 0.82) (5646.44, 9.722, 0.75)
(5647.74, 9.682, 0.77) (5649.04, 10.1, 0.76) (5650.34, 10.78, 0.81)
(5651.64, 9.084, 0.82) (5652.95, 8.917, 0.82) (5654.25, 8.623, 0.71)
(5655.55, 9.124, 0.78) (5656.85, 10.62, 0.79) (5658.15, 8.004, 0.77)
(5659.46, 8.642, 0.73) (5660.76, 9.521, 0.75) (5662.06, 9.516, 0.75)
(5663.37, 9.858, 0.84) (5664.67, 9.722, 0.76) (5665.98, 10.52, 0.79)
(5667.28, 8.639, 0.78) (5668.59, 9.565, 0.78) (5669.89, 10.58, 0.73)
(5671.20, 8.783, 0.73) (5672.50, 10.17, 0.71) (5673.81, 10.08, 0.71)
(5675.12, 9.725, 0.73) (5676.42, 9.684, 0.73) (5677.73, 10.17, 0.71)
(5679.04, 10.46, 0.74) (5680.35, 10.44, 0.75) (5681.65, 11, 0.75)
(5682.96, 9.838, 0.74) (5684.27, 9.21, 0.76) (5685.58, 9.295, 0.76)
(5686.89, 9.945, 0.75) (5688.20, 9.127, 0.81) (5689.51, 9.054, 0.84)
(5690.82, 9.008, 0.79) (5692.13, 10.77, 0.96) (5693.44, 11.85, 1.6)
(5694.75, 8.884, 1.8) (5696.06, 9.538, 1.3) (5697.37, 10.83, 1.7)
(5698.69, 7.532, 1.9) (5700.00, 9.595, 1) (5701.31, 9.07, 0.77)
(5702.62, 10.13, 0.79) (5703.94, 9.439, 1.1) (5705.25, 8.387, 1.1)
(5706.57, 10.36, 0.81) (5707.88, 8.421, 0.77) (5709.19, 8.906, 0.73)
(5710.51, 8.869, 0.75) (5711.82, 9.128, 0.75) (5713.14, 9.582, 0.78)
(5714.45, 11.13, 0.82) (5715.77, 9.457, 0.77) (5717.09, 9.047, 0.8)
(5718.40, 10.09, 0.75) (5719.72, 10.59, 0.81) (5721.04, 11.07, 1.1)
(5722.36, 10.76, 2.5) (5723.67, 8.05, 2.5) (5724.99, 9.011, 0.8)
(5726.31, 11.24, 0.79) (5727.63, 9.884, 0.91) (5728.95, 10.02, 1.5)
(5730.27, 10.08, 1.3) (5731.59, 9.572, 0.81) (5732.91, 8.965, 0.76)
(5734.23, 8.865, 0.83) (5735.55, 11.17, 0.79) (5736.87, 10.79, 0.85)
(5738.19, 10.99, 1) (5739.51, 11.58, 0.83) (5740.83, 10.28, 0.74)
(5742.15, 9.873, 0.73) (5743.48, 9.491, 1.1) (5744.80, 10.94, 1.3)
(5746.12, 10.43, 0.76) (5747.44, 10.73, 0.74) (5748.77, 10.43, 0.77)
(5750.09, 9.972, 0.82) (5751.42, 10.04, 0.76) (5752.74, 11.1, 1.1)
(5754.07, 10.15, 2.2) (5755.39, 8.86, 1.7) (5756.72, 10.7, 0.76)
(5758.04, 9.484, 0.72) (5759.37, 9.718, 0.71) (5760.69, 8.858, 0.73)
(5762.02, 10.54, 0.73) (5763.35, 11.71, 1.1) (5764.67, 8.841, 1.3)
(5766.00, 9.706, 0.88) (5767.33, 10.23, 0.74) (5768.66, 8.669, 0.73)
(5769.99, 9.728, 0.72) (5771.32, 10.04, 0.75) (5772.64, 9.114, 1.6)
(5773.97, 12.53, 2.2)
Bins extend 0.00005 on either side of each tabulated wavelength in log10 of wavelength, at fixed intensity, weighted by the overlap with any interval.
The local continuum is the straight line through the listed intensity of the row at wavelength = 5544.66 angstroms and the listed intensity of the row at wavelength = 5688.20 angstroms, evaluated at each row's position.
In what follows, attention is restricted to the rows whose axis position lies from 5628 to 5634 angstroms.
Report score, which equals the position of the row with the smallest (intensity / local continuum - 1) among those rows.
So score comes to 5628.27 angstroms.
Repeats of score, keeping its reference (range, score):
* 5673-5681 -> 5676.42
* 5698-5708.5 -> 5698.69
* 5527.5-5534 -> 5528.09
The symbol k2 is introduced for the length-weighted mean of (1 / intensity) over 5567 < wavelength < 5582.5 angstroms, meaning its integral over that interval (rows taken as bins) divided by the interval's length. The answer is 0.106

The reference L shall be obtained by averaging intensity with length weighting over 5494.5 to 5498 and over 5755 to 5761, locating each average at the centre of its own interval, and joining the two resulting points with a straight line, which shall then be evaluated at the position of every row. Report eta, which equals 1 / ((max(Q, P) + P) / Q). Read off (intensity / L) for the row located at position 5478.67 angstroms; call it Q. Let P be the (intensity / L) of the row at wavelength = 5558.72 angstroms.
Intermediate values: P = 1.03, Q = 1.14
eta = 0.53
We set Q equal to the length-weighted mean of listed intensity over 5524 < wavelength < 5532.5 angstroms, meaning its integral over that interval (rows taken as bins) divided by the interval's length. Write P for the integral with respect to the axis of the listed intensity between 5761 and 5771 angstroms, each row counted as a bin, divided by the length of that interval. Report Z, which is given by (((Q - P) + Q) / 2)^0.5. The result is 2.21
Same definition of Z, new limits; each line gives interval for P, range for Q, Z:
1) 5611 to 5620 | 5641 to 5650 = 2.19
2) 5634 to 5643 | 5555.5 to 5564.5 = 2.28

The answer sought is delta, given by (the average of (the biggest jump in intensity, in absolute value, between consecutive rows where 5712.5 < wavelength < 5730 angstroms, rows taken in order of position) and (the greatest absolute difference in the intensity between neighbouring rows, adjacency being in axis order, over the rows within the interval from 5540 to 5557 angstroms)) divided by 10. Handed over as 0.23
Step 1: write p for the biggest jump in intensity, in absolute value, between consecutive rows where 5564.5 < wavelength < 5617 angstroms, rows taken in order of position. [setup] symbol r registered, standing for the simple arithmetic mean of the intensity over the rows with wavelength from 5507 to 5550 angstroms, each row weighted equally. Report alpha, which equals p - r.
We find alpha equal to -7.8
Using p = 2.2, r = 9.9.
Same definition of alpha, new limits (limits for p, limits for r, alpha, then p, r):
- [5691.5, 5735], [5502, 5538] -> -6.5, 3.3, 9.8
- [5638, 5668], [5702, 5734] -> -7.1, 2.6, 9.7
